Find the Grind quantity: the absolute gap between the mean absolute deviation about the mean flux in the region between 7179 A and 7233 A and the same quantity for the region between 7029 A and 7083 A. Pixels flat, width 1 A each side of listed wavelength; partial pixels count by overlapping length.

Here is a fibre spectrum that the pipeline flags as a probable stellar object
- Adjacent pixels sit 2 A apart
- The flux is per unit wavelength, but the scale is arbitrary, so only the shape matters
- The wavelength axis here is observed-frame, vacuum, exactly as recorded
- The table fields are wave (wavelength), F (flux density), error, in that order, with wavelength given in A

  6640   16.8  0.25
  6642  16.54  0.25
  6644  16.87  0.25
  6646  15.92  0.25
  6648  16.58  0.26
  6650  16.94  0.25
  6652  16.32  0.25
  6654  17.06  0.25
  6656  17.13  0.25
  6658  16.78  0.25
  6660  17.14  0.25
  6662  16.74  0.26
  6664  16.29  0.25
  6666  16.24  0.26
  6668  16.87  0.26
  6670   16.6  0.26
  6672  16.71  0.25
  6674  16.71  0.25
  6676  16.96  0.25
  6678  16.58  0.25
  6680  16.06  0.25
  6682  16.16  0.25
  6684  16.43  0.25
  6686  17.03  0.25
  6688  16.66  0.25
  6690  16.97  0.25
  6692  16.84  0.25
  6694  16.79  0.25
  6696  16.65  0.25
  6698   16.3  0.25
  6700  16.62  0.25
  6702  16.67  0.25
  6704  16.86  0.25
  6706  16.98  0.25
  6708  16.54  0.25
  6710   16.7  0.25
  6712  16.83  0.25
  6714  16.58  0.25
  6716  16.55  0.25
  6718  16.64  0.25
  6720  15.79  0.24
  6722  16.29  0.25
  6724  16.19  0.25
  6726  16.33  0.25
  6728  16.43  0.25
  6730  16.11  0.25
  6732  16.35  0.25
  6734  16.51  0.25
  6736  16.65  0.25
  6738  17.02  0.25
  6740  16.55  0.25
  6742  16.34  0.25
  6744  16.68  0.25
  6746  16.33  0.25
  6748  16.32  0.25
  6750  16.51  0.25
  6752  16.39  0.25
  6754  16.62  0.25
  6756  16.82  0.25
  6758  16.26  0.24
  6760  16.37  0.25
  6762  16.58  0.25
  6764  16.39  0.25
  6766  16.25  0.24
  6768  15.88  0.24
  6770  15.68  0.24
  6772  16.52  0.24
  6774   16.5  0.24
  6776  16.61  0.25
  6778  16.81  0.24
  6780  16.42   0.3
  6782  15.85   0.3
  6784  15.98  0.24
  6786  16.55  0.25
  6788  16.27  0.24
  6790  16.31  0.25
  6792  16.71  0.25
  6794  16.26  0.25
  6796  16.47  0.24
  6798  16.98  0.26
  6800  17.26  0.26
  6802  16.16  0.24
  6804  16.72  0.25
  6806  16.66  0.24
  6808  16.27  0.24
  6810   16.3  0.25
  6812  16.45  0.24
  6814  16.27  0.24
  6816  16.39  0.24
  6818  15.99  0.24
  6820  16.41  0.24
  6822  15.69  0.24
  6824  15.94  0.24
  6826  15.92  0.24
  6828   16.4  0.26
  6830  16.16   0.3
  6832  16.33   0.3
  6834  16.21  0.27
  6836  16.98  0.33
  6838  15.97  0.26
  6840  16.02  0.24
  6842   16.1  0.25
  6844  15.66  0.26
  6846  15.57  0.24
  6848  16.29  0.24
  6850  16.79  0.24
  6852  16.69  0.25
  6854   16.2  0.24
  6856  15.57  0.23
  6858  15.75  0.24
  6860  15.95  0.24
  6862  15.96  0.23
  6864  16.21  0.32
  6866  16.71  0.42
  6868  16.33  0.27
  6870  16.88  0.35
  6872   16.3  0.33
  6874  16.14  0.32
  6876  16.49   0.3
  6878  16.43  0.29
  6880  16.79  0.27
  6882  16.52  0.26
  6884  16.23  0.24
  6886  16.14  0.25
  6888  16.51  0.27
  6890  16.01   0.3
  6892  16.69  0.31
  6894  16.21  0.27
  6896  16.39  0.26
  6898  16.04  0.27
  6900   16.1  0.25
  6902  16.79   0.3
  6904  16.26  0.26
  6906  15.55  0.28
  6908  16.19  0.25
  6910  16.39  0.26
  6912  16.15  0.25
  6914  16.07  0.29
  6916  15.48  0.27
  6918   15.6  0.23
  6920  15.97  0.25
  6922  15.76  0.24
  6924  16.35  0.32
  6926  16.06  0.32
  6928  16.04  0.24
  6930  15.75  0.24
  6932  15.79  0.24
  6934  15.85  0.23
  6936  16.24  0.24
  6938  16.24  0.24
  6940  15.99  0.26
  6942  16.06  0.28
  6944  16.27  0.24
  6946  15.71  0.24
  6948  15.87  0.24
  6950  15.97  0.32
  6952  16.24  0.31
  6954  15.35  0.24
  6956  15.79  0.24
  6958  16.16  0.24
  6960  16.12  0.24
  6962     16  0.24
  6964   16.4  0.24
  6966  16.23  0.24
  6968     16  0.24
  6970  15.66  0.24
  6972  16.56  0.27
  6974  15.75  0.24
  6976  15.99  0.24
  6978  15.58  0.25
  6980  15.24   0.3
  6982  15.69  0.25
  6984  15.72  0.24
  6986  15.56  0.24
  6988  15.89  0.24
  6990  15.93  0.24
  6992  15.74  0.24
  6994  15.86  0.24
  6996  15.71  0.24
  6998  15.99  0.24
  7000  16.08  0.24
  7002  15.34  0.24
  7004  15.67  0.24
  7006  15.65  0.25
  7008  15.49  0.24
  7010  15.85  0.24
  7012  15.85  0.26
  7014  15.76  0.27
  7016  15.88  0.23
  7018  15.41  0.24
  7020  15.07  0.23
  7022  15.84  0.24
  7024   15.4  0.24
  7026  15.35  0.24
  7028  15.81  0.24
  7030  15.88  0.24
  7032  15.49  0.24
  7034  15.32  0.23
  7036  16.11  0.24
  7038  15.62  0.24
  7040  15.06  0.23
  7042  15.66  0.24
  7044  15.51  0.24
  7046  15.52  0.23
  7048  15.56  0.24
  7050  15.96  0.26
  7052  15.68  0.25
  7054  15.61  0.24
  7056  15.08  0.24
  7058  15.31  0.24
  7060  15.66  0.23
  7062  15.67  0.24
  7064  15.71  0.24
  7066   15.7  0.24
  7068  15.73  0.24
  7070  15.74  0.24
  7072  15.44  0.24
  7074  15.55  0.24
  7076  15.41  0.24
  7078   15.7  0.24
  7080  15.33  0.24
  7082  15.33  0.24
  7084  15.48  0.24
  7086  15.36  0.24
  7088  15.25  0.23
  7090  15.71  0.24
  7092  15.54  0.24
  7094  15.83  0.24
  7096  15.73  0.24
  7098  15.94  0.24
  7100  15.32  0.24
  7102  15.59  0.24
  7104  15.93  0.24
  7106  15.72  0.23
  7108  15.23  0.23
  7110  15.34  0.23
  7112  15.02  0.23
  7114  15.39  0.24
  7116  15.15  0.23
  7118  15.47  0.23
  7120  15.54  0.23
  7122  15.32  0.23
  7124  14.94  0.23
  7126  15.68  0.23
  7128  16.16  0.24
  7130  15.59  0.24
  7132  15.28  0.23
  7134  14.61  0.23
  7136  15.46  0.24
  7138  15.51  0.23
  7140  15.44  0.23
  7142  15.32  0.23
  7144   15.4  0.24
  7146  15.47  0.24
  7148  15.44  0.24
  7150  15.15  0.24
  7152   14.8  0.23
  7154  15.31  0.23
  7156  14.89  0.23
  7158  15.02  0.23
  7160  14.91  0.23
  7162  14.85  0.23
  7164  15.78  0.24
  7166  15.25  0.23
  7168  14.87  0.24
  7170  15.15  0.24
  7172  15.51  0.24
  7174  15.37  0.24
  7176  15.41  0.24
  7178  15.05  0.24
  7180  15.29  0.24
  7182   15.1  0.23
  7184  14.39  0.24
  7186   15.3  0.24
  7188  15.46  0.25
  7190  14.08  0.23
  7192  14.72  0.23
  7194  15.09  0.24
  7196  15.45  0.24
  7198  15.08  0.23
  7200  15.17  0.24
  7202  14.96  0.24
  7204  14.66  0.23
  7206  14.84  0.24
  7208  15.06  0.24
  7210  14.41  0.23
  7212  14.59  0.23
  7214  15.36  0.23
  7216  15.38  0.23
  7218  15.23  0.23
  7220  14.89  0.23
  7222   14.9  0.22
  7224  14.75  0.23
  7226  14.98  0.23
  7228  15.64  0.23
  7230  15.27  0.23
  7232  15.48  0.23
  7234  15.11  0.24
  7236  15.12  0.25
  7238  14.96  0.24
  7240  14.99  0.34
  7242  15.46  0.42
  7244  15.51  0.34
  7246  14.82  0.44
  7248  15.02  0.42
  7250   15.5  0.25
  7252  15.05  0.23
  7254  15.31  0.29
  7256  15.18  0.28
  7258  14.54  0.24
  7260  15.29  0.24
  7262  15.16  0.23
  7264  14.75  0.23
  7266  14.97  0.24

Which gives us 0.12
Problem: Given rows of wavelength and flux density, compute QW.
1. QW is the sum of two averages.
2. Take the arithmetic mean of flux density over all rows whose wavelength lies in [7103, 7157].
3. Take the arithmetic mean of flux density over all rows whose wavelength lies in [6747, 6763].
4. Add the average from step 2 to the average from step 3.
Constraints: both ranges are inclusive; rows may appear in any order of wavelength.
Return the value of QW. 31.8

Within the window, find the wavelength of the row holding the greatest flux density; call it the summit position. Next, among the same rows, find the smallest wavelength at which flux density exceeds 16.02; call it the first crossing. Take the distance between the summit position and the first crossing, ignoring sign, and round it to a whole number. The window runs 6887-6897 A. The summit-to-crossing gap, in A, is 4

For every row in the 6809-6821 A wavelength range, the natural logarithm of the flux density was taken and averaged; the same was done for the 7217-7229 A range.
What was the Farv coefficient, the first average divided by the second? 1.029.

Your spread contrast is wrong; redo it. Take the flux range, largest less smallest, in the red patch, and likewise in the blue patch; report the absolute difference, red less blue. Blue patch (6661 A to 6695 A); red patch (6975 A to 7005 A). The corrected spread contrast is 0.130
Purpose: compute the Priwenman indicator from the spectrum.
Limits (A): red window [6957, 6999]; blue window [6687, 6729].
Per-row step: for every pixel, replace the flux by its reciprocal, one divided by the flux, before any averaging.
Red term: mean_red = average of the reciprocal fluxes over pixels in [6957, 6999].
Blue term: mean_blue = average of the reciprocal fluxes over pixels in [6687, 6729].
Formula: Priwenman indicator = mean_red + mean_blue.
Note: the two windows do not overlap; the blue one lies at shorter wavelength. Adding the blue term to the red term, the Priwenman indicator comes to 0.123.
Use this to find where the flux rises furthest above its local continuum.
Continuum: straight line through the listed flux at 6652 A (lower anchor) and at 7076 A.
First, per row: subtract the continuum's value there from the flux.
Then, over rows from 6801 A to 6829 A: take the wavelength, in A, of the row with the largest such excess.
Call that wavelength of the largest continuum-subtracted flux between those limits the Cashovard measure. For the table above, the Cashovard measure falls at 6804 A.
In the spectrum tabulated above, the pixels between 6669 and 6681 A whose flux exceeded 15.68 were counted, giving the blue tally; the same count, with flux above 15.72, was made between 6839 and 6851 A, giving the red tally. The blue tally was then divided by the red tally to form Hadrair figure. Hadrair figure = 1.5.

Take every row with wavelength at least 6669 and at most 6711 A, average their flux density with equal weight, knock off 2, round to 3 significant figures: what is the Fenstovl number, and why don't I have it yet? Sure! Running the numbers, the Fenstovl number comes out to 14.7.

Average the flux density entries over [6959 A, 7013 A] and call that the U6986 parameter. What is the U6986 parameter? 15.8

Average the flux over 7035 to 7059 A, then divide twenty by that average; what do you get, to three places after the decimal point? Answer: 1.286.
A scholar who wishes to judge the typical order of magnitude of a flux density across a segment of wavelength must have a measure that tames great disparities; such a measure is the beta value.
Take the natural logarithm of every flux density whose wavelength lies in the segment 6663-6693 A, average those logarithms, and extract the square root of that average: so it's 1.68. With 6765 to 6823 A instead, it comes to 1.67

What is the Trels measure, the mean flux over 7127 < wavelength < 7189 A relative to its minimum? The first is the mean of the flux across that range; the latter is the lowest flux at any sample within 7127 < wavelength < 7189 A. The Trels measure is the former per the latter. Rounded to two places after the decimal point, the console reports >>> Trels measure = 1.06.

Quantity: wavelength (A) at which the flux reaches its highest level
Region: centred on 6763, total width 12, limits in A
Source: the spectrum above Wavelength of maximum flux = 6762 A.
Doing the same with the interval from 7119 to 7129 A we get 7128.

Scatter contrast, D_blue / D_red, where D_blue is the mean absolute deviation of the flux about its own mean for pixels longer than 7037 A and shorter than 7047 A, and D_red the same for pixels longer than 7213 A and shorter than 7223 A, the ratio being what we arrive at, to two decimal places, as 0.81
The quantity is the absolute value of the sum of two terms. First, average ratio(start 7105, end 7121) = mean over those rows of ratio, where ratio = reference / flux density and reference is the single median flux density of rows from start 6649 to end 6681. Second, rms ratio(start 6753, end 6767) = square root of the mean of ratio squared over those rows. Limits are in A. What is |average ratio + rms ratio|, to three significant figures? 2.10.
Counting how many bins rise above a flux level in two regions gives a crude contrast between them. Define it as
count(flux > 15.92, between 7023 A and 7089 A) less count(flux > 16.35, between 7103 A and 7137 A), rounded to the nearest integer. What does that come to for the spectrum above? 2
